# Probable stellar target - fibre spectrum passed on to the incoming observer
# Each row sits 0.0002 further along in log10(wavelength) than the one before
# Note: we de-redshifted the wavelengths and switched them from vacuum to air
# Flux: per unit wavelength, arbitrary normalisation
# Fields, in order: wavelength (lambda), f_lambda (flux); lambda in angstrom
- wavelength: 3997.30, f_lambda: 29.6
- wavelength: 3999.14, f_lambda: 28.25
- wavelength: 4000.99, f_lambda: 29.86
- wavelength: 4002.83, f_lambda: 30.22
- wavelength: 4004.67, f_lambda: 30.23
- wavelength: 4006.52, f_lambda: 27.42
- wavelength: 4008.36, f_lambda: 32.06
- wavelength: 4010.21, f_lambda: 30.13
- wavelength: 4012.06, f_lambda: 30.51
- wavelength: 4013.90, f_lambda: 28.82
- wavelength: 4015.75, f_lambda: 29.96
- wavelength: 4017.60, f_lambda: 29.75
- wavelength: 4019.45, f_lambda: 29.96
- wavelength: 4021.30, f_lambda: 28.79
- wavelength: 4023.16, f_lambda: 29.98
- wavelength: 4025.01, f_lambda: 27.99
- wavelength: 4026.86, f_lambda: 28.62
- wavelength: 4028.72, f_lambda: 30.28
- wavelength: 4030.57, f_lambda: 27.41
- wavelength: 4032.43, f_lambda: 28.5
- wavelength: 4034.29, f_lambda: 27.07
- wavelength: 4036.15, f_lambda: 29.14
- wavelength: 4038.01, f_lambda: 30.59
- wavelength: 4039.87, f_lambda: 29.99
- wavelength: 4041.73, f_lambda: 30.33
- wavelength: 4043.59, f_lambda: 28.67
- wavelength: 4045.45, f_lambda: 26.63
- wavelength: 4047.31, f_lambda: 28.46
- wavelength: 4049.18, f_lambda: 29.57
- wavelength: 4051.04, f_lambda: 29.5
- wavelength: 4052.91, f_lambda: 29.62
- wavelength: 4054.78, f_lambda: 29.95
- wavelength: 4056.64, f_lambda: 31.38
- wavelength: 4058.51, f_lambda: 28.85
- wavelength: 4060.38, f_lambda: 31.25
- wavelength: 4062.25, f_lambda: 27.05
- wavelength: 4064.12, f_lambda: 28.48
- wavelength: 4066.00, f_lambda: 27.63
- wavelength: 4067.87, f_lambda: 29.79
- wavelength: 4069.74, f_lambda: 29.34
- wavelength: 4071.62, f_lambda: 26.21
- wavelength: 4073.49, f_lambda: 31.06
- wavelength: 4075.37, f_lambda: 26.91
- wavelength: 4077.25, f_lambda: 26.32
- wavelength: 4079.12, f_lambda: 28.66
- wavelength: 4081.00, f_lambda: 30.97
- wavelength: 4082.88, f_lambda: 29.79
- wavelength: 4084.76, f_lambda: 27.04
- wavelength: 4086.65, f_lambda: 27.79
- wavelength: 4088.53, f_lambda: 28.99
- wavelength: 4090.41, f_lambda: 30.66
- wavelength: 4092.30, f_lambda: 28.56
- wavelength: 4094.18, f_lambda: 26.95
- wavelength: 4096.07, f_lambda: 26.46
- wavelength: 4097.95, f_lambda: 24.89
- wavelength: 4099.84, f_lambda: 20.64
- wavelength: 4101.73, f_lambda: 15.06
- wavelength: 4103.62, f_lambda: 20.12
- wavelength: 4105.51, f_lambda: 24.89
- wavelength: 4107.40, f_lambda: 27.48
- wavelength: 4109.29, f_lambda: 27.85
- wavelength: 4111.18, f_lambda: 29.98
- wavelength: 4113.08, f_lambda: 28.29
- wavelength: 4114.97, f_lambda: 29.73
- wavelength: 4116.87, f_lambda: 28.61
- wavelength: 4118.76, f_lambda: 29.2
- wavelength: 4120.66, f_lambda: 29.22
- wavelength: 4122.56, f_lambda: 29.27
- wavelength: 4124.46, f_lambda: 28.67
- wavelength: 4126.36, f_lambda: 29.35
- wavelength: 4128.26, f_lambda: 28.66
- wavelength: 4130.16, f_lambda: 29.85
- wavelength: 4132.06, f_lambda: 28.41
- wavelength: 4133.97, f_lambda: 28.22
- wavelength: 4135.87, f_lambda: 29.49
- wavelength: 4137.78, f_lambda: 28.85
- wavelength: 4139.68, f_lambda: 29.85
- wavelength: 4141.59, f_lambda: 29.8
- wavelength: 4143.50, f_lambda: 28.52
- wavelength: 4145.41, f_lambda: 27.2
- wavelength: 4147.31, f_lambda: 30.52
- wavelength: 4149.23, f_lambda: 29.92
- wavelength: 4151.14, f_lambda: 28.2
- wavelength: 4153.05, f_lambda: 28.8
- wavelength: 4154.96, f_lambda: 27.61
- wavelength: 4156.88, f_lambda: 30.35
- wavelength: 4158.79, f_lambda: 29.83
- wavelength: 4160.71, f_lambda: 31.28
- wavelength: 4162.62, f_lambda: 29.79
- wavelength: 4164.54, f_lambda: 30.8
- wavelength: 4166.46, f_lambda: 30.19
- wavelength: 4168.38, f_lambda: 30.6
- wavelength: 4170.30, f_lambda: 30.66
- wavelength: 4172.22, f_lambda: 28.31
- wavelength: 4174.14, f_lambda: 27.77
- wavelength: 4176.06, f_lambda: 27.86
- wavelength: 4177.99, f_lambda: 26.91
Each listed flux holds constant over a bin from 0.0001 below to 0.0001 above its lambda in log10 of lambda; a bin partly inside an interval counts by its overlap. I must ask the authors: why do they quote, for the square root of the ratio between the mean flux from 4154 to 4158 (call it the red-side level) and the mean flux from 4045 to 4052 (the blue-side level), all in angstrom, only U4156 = 1.01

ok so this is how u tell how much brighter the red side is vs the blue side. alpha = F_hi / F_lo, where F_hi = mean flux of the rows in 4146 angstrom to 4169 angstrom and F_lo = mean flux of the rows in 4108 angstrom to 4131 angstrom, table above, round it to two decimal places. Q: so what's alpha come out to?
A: 1.03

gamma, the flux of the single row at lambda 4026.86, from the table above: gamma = 28.62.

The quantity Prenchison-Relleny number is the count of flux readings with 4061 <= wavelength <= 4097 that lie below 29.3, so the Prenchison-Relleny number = 13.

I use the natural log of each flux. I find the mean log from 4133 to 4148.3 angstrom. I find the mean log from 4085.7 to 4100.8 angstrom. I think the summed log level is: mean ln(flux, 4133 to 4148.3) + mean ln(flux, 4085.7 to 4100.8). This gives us 6.65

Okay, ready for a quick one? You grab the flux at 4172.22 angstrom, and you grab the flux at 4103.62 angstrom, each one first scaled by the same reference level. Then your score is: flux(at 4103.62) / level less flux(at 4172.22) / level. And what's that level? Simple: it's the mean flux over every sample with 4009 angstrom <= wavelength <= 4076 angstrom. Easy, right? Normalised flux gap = -0.28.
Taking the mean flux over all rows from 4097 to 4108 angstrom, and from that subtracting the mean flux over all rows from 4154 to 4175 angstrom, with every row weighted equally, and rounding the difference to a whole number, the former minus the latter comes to -8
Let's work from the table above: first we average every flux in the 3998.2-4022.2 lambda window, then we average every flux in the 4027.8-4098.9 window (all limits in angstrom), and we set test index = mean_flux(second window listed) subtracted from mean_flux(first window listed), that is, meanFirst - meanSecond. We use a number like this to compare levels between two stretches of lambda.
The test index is 1.0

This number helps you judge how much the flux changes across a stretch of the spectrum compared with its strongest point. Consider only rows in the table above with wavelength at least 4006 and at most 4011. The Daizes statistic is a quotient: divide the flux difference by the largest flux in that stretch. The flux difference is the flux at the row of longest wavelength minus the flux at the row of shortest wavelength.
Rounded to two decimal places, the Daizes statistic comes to 0.08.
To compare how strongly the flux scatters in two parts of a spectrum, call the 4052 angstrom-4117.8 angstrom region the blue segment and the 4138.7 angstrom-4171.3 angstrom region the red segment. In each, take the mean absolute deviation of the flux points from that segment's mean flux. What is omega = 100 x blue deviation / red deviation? 242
